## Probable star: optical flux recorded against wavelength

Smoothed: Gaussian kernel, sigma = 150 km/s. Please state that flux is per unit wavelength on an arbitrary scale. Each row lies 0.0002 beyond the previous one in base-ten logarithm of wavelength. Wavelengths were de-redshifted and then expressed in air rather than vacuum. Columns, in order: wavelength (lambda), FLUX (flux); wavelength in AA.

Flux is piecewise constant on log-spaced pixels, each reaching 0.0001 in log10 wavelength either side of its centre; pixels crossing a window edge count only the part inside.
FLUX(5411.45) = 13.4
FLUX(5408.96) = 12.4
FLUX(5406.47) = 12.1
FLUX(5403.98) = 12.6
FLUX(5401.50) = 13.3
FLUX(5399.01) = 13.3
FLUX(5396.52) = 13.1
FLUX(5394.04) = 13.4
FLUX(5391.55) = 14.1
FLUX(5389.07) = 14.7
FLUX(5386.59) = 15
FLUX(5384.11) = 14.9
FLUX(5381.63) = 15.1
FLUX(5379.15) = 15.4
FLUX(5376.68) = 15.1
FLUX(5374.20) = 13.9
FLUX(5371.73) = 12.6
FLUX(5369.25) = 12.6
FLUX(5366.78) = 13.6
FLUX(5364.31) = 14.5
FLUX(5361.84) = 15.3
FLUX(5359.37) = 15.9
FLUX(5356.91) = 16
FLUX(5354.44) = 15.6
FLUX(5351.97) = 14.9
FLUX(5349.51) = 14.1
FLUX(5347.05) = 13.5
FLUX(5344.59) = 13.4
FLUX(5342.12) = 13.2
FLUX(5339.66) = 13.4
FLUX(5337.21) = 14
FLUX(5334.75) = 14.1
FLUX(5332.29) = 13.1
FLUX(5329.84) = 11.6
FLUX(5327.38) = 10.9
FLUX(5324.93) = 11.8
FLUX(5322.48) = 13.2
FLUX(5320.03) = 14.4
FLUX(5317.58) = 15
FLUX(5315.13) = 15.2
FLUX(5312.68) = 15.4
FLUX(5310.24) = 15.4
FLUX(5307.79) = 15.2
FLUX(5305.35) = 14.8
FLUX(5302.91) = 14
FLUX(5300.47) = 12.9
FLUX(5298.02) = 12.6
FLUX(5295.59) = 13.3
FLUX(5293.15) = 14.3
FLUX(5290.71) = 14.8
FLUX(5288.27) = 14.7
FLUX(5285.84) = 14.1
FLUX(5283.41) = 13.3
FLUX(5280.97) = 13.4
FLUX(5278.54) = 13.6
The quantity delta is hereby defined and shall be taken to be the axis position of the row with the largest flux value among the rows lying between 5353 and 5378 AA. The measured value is 5356.91 AA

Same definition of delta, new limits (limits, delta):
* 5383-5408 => 5386.59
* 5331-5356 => 5354.44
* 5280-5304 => 5290.71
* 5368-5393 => 5379.15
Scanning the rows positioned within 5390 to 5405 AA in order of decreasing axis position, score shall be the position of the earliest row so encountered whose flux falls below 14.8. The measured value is 5403.98 AA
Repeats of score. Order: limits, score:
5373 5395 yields 5394.04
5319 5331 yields 5329.84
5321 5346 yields 5344.59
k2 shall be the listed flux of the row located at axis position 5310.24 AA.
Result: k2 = 15.4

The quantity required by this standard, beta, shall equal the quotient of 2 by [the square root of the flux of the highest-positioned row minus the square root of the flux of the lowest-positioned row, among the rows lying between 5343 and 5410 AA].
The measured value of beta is -14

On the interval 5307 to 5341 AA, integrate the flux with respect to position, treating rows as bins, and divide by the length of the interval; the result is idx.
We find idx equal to 13.7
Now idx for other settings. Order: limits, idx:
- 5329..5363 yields 14.2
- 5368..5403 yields 14.0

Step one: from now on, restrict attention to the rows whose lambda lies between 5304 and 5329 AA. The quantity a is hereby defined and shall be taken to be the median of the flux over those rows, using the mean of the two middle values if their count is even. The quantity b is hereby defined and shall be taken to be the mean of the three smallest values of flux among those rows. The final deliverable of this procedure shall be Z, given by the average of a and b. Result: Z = 13.4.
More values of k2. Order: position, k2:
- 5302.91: 14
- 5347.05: 13.5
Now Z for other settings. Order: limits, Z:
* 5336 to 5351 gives 13.4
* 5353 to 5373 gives 13.9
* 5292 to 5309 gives 13.5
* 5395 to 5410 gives 12.6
